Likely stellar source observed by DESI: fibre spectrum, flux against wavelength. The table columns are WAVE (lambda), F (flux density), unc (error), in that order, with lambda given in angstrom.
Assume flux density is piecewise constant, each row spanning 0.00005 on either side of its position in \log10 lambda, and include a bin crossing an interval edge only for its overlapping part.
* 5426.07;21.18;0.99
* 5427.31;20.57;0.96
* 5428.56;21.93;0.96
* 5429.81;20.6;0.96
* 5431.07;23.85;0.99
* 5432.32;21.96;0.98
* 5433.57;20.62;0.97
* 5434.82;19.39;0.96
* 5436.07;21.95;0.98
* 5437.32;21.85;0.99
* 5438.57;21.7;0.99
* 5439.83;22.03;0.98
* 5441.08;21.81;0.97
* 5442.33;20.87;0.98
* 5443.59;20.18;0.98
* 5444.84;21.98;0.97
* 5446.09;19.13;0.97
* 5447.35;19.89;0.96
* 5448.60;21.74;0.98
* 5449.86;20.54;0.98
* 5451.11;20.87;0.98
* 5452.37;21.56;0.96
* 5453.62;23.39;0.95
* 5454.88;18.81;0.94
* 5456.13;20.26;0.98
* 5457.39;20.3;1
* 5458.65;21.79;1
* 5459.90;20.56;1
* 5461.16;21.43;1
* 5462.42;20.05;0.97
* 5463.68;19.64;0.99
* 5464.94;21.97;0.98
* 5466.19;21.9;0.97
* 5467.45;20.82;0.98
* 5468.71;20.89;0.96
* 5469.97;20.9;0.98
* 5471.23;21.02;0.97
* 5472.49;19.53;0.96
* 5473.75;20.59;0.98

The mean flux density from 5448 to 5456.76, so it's 21.02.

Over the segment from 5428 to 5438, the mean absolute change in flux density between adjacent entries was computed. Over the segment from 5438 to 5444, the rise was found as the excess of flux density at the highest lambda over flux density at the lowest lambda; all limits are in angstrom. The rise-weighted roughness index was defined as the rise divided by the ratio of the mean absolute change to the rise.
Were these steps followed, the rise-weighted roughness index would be 1.4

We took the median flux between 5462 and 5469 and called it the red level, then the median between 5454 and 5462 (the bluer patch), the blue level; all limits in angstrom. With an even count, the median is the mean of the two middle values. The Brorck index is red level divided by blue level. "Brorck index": 1.02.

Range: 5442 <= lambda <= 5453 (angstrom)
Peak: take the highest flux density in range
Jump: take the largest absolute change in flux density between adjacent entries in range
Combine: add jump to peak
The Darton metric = 24.8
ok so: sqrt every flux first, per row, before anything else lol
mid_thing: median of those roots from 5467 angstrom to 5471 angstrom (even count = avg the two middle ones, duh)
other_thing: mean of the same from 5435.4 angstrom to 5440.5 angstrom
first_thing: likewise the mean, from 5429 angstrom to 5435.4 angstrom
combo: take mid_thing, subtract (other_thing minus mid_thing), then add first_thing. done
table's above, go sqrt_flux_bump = 9.07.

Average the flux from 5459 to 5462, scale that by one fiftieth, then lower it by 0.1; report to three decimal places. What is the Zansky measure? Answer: 0.320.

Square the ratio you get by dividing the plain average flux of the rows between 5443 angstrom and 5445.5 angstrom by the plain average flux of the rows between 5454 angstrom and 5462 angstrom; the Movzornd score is 1.05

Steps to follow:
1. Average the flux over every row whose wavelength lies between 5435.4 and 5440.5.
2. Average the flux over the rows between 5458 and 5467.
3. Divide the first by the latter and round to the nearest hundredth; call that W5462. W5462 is 1.04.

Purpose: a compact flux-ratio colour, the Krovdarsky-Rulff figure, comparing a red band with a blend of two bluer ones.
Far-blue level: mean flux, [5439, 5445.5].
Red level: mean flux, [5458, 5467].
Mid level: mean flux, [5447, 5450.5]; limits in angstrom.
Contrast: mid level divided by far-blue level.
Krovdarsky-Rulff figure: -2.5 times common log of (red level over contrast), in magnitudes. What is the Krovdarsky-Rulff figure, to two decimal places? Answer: -3.34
